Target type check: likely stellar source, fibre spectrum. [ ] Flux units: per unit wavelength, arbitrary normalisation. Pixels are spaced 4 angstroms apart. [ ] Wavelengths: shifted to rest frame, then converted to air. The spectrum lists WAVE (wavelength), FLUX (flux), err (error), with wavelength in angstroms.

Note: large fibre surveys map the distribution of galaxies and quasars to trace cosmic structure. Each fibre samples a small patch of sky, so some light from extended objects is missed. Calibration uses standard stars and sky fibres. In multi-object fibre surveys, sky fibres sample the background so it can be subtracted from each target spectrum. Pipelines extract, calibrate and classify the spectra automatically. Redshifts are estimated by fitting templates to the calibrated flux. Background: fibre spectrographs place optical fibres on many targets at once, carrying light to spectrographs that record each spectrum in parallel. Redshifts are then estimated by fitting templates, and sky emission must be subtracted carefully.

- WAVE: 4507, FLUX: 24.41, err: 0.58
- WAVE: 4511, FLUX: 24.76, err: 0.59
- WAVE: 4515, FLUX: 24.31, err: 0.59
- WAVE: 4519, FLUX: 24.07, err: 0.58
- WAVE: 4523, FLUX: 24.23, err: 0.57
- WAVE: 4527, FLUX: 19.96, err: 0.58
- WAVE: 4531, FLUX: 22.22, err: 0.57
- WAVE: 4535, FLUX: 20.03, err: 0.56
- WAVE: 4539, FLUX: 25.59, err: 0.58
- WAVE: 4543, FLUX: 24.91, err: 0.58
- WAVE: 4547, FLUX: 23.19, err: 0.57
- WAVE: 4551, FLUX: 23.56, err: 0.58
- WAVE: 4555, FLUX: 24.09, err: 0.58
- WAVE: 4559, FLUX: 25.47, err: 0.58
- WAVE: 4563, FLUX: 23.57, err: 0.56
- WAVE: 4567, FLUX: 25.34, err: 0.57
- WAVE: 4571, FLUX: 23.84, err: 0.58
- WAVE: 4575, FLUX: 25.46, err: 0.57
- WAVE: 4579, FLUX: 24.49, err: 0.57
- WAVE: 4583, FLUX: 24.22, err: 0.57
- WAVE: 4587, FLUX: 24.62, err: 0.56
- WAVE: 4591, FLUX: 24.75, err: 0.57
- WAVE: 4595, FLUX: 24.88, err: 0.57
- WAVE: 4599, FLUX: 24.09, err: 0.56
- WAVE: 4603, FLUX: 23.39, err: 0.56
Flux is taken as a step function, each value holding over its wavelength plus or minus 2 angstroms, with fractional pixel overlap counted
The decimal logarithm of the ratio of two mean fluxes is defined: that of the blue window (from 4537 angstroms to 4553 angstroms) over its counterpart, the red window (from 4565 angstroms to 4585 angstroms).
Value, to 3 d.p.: -0.006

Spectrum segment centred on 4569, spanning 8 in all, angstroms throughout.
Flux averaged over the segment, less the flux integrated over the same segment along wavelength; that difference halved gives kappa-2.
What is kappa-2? -86.1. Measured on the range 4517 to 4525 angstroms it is -84.5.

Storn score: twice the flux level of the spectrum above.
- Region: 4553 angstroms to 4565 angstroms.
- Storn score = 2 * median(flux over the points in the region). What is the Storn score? 48.2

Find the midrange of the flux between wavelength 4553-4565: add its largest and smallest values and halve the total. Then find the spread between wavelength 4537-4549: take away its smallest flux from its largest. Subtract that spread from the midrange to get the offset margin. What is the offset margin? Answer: 22.1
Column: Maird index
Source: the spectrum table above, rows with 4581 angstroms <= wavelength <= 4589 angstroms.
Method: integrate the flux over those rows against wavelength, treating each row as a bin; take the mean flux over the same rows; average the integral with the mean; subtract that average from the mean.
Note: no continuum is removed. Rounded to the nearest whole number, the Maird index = -85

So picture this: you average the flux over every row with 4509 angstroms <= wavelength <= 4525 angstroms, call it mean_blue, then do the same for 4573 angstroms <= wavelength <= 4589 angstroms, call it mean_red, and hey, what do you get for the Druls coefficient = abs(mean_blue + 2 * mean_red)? 73.7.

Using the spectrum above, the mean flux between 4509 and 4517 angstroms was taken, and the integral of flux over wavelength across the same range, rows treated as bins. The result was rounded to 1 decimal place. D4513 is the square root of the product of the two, 69.4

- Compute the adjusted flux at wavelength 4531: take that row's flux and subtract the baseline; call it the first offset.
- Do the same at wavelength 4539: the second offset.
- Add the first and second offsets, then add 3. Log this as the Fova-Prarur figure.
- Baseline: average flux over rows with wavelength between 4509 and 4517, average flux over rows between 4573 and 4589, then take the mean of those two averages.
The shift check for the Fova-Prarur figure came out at 1.6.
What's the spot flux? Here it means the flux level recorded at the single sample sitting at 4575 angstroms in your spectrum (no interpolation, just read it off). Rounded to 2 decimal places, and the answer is 25.46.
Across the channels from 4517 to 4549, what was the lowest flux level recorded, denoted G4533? 19.96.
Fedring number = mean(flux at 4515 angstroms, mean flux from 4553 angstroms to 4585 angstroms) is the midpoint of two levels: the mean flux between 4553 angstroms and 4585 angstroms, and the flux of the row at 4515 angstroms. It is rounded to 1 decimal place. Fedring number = 24.4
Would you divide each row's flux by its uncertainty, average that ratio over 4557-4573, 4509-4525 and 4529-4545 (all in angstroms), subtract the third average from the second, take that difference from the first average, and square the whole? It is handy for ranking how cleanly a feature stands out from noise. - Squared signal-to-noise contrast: 1726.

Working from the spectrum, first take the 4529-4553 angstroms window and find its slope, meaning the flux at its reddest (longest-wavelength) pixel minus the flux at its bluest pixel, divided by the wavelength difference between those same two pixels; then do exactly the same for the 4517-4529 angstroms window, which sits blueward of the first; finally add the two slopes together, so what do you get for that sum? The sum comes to -0.4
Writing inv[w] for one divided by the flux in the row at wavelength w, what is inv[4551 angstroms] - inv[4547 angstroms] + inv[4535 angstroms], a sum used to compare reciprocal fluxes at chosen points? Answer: 0.049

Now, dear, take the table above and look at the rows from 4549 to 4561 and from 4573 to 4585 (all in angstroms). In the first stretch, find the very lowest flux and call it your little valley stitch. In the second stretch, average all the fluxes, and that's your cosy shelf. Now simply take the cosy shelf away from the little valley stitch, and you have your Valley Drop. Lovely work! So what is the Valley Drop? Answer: -1.2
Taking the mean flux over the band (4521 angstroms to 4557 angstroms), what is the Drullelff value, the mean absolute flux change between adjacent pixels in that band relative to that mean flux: 0.10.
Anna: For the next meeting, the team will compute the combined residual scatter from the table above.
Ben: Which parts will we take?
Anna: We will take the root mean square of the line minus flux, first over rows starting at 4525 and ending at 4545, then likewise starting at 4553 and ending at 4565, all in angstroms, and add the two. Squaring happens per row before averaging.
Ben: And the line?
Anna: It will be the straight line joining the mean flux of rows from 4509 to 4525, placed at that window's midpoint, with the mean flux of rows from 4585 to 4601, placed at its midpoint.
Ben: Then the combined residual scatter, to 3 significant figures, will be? 3.81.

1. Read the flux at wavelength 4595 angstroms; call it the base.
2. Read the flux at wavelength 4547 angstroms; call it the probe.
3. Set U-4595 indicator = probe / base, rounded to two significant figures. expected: 0.93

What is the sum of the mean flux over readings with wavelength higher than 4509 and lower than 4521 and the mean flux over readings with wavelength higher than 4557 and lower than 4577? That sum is 49.1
